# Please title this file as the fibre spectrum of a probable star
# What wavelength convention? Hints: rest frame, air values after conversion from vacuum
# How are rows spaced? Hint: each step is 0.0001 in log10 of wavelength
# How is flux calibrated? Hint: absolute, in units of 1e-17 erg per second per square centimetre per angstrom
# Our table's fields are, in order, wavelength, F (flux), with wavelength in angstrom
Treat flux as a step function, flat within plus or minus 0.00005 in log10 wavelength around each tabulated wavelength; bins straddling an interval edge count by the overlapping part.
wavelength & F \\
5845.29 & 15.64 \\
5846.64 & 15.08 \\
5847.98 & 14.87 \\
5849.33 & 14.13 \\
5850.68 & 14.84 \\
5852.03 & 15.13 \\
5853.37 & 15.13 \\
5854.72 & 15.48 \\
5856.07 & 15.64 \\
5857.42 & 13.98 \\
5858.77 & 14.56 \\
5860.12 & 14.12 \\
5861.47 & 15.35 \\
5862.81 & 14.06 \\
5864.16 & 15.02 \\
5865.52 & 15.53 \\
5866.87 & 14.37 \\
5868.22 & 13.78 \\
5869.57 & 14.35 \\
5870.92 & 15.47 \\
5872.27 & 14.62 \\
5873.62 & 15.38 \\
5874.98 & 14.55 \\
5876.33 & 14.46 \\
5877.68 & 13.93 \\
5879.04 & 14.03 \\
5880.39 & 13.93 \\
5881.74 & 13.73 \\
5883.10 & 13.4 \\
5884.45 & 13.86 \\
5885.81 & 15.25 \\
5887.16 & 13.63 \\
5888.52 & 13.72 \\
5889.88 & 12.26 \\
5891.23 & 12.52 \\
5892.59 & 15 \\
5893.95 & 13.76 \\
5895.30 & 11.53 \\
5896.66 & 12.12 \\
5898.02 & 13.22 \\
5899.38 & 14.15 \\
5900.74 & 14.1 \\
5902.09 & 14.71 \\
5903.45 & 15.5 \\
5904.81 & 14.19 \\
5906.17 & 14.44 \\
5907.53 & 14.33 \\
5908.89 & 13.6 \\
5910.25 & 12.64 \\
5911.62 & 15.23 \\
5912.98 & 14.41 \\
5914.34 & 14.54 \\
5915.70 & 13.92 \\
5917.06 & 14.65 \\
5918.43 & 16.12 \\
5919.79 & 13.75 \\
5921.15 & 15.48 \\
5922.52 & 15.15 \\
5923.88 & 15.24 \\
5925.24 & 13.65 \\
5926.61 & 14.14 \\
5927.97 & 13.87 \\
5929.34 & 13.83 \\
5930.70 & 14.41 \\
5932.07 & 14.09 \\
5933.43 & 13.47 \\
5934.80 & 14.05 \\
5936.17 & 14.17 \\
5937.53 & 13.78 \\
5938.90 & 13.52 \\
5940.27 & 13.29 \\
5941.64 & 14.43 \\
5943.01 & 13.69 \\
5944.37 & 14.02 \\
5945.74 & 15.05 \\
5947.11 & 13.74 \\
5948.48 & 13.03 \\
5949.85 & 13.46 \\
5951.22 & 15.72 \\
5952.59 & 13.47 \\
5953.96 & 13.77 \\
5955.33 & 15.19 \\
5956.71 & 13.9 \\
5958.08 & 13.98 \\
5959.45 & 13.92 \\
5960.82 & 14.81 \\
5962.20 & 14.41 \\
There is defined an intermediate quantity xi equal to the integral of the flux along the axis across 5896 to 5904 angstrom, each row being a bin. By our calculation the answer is 112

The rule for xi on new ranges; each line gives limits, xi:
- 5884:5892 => 108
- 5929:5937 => 112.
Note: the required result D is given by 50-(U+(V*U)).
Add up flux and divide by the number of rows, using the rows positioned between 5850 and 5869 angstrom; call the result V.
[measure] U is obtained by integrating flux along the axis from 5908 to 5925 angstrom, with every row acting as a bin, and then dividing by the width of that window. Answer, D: -179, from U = 14.5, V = 14.8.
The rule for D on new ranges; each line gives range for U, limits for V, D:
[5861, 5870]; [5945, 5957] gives -172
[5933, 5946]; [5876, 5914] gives -157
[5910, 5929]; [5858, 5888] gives -174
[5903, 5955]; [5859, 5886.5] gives -170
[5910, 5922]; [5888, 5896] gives -156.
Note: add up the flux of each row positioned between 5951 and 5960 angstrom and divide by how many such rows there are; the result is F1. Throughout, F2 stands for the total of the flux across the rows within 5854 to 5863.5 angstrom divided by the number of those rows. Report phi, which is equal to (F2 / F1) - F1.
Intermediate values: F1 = 14.28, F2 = 14.7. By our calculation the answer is -13.2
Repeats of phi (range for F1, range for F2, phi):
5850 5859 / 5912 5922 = -14.0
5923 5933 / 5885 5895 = -13.2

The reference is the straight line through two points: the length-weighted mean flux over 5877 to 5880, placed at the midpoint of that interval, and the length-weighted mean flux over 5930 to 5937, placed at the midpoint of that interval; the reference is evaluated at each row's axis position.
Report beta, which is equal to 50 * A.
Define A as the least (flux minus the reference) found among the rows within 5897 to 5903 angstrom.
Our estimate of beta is -39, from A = -0.8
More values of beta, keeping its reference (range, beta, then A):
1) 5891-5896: -123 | -2.5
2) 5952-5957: -30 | -0.6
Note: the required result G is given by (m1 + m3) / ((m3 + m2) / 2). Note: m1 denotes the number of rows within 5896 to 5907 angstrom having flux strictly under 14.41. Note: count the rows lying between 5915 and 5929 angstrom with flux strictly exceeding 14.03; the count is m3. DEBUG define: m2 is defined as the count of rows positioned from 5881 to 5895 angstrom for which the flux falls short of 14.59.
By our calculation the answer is 1.6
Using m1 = 5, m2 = 8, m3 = 6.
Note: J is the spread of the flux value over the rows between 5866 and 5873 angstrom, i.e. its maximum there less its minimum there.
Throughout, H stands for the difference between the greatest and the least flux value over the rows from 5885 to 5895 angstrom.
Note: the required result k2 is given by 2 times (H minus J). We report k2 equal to 2.6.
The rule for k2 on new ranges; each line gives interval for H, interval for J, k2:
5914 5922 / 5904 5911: 1.1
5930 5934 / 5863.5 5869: -1.6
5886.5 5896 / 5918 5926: 2.0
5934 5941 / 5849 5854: -0.2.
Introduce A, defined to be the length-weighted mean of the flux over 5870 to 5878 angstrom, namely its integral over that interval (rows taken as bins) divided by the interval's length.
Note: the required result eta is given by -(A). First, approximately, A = 14.8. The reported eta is -14.8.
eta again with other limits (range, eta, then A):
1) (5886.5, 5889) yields -13.6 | 13.6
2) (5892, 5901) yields -13.4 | 13.4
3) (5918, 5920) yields -15.1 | 15.1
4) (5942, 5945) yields -13.9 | 13.9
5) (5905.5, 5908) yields -14.4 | 14.4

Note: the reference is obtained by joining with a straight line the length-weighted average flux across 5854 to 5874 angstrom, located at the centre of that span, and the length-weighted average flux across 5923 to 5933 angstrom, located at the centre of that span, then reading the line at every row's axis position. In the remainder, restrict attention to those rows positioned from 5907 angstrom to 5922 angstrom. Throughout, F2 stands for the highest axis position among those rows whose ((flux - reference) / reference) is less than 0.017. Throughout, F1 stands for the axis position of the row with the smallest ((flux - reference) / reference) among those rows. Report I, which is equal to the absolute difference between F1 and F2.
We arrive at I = 9.5 angstrom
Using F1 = 5910.25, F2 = 5919.79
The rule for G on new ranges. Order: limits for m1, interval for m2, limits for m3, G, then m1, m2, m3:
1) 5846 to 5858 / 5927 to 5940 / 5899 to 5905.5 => 1.0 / 2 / 9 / 5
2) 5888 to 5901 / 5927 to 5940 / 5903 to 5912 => 2.0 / 9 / 9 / 5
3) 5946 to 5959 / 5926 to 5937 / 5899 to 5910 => 1.9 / 7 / 8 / 7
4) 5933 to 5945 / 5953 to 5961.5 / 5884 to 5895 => 3.3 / 8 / 4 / 2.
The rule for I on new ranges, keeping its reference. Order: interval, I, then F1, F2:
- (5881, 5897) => 1.4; 5895.30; 5896.66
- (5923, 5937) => 2.7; 5933.43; 5936.17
